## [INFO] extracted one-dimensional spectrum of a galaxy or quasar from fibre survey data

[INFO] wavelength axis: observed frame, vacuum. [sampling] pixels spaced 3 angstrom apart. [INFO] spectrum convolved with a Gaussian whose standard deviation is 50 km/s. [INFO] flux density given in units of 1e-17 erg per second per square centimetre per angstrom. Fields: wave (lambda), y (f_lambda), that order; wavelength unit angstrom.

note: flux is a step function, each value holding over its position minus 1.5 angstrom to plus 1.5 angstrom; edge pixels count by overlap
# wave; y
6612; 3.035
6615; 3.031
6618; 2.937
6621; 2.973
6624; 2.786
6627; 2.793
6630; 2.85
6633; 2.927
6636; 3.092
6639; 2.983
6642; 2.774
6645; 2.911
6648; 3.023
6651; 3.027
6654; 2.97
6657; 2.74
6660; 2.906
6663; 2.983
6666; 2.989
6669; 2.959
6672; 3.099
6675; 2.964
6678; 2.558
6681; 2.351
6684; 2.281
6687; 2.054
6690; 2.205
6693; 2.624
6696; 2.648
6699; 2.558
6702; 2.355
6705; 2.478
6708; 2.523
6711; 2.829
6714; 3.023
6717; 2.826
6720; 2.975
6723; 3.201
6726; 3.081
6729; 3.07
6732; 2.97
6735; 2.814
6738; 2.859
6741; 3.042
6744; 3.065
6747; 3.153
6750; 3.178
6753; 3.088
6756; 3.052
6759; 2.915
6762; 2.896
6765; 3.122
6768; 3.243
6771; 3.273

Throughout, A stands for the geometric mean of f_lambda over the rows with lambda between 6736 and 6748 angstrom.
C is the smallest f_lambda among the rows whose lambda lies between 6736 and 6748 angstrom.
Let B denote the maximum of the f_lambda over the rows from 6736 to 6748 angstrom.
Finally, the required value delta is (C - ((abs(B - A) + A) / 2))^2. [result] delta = 1.64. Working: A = 3.03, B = 3.153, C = 2.859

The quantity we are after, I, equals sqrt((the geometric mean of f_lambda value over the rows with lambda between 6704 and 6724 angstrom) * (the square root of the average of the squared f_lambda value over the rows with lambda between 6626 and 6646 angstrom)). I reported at 2.87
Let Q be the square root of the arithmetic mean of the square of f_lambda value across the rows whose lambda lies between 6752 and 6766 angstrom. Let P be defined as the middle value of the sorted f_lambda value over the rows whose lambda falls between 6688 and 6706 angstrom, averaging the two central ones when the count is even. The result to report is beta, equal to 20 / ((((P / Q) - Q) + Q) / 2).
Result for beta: 47.9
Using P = 2.52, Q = 3.02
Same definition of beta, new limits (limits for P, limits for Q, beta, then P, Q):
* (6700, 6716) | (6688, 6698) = 39.6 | 2.52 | 2.50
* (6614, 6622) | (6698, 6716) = 35.5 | 2.97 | 2.64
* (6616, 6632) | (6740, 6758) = 43.5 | 2.85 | 3.10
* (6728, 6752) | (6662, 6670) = 39.0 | 3.05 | 2.98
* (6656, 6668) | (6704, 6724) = 38.7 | 2.94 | 2.85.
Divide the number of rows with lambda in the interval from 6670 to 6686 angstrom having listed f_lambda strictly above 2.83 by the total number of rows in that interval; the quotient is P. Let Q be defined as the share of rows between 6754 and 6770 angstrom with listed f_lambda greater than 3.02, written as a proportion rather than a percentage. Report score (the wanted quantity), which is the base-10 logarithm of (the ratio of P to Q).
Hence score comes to -0.18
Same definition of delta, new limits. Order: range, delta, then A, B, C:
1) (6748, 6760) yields 1.76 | 3.06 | 3.178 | 2.915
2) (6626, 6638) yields 1.56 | 2.91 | 3.092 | 2.793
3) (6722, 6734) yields 1.88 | 3.08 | 3.201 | 2.97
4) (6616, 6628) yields 1.69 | 2.87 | 2.973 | 2.786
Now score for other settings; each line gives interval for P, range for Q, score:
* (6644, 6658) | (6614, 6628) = 0.60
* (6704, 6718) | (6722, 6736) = -0.48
